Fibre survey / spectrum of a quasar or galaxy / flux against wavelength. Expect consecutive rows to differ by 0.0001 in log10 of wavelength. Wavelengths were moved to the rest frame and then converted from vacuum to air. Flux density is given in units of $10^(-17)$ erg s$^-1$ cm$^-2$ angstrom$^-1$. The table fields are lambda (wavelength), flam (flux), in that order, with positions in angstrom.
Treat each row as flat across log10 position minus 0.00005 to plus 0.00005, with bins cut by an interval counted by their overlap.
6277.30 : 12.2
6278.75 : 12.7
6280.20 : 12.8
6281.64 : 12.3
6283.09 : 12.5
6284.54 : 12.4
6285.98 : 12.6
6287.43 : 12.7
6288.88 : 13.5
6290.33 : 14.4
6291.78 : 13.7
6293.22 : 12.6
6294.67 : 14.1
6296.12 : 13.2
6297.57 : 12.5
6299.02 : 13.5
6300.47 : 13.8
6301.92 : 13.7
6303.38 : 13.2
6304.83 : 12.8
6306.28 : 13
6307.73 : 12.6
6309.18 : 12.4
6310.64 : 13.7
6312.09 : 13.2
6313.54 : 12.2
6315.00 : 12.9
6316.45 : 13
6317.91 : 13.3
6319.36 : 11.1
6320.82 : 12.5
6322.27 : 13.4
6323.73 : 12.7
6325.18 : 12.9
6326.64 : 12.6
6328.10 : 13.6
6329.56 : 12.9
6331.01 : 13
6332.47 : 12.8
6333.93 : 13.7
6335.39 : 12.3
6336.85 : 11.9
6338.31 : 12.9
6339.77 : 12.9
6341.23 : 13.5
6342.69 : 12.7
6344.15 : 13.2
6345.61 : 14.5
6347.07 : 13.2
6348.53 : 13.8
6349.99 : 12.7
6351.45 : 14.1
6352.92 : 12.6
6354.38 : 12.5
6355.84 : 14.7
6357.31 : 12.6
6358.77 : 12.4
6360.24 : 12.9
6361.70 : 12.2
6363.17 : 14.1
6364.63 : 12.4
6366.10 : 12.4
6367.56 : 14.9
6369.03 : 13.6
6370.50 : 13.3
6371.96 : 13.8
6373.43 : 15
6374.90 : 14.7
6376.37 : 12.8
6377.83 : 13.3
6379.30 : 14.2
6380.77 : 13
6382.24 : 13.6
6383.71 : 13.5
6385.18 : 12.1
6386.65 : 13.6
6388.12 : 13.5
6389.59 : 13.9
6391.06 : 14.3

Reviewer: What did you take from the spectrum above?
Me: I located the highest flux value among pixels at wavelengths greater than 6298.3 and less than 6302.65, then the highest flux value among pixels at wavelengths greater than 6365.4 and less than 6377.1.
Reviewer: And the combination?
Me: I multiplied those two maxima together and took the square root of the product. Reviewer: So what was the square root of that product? 14.4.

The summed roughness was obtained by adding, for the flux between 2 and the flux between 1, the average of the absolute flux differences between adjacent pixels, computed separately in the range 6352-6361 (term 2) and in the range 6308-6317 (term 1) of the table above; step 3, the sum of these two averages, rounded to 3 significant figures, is 1.74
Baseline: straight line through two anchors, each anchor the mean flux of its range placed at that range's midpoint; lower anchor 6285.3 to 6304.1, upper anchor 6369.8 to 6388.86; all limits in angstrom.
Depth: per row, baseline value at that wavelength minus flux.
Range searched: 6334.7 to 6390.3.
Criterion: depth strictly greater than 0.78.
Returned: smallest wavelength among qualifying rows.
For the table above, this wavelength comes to 6335.39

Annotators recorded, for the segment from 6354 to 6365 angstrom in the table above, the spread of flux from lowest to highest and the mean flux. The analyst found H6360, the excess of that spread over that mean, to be -10.5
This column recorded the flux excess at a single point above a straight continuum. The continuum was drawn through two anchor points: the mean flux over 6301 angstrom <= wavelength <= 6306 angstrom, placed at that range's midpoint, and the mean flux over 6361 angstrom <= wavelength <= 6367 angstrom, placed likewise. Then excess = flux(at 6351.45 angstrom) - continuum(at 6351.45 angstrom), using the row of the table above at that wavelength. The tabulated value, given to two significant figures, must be 1.2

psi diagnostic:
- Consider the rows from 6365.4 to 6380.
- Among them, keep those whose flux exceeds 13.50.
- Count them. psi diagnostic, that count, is 6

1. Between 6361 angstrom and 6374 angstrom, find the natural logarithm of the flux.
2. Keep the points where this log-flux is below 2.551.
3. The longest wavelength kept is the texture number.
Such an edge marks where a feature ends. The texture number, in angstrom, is 6366.10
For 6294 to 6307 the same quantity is 6304.83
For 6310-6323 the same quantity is 6320.82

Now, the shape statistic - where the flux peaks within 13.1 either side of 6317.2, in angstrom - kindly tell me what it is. 6310.64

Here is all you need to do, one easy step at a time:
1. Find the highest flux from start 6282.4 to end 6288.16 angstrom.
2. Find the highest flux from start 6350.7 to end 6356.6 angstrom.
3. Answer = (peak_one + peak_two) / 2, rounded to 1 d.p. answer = 13.7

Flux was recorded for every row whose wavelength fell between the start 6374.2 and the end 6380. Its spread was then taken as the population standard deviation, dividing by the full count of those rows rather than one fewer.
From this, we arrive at 0.74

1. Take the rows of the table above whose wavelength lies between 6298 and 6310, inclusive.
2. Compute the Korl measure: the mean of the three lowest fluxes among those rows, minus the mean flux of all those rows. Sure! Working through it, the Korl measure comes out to -0.5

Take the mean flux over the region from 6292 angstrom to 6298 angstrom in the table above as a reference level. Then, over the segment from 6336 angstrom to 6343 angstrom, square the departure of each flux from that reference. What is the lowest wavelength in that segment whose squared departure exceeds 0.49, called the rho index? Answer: 6336.85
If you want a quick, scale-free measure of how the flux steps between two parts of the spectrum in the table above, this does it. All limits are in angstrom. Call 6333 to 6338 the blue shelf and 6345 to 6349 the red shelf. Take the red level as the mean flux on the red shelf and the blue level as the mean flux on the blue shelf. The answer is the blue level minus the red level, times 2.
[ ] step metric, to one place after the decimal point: -2.4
